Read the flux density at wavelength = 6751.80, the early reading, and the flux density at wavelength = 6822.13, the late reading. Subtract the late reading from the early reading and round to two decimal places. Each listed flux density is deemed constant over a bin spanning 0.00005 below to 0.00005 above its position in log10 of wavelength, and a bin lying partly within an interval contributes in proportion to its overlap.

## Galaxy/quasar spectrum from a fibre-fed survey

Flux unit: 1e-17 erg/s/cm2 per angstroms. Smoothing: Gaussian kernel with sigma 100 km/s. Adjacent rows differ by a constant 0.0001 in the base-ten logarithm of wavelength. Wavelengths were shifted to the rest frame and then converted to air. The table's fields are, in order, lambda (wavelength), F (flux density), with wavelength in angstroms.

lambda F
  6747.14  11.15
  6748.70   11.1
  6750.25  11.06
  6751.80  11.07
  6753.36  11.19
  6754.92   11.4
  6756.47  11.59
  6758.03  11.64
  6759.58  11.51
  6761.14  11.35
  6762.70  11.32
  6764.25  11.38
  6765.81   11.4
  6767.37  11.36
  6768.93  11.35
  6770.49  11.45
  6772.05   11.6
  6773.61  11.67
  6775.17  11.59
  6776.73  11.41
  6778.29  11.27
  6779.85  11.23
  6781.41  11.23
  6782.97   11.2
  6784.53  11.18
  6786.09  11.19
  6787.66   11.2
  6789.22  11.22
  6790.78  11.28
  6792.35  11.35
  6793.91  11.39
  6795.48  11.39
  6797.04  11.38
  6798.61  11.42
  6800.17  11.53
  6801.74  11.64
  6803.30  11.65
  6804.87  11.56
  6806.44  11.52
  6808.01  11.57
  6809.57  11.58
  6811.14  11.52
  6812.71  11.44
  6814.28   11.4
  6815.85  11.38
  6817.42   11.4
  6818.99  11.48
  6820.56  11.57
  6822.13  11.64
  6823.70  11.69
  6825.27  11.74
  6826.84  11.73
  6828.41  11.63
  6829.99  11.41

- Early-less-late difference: -0.57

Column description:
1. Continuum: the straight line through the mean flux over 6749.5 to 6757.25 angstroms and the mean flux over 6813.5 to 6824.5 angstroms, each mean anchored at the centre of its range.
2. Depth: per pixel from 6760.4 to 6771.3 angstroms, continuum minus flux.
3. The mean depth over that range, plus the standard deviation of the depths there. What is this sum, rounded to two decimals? -0.03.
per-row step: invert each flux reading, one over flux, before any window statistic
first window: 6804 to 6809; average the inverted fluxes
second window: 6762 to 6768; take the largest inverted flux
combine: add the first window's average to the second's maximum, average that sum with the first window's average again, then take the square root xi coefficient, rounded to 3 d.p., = 0.362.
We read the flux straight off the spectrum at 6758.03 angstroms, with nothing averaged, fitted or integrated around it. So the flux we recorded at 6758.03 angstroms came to 11.64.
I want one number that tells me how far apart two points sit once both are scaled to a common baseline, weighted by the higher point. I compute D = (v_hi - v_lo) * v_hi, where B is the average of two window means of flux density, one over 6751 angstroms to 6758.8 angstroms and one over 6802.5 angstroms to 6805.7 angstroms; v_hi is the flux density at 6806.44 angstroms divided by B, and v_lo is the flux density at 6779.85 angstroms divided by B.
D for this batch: 0.025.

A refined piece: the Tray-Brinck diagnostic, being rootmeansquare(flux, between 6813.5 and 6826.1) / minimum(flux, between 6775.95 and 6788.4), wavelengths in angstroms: 1.03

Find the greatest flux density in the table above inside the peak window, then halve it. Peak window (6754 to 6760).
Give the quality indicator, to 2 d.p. 5.82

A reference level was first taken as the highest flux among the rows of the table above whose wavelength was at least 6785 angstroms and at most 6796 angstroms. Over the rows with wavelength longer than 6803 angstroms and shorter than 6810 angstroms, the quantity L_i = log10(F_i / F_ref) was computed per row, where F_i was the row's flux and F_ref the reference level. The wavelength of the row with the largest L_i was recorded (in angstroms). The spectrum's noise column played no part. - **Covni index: 6803.30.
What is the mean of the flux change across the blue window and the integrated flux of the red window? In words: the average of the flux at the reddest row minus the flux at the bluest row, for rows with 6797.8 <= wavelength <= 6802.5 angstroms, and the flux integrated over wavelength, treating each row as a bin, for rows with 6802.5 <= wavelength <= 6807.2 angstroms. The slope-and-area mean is 27.3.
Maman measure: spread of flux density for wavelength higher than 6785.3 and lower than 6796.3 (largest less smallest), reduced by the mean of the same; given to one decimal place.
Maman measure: -11.1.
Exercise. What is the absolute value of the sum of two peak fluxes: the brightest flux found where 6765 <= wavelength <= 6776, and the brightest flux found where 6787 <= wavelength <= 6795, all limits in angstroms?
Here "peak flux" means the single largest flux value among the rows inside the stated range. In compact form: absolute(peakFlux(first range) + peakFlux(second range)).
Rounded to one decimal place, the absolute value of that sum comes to 23.1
